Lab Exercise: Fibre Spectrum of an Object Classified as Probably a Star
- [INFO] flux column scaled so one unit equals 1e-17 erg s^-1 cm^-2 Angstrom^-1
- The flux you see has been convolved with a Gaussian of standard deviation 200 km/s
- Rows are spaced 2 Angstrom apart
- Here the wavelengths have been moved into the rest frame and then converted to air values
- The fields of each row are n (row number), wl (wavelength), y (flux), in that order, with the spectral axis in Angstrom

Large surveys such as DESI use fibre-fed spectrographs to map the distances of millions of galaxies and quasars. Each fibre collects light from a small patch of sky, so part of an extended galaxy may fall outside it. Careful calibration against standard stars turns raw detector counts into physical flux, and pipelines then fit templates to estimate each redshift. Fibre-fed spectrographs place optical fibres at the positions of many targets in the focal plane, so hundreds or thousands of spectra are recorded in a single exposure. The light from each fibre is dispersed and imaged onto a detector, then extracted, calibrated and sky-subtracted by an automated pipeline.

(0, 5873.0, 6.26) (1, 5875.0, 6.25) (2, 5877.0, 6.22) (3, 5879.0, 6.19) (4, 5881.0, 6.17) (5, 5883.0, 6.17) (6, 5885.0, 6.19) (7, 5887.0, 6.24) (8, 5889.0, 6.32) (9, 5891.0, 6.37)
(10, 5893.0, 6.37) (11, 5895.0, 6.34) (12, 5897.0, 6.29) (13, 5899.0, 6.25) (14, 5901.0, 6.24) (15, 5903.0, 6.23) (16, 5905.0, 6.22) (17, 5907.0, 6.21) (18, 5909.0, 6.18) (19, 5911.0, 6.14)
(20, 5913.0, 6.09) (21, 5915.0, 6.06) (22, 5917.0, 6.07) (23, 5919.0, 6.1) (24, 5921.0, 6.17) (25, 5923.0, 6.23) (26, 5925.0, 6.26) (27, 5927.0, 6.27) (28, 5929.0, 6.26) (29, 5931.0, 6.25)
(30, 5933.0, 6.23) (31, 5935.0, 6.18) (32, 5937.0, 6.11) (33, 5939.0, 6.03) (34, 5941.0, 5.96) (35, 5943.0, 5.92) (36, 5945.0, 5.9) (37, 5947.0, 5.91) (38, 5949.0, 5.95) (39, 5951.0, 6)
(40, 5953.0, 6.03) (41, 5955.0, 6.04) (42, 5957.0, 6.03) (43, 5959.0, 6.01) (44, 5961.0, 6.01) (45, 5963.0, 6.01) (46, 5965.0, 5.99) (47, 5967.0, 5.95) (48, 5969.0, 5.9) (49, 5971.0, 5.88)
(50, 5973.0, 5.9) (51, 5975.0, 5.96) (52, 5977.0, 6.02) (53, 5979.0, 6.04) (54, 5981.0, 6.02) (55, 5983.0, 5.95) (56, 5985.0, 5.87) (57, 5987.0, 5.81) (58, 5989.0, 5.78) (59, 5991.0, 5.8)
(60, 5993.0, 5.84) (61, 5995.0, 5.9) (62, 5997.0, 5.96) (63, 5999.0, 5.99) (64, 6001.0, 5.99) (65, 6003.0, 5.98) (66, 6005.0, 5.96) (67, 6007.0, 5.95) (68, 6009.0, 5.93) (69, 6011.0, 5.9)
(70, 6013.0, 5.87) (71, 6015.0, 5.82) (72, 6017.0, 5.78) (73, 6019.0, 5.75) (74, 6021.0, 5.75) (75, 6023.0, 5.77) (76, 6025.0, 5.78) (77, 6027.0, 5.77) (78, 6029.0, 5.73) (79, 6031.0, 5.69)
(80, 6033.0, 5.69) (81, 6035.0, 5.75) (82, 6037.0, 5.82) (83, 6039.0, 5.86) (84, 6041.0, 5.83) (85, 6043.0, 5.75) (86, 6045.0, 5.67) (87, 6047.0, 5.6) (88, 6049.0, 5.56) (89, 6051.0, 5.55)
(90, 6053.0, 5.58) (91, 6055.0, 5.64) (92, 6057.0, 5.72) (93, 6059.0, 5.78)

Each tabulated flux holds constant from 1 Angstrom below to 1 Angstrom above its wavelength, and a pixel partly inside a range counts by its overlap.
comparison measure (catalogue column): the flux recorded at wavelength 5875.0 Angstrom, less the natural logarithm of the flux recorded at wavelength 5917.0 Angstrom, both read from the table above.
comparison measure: 4.45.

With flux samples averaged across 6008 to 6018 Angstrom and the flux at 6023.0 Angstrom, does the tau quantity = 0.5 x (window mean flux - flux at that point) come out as 0.045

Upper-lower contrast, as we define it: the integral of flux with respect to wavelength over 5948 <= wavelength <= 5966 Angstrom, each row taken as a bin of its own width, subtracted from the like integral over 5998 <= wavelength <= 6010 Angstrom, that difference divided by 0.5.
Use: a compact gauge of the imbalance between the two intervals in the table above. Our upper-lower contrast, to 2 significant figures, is -73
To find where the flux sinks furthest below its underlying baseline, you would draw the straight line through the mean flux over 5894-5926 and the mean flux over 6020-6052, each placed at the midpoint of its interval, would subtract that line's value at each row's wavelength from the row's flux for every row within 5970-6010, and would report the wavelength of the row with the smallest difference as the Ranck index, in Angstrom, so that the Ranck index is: 5989.0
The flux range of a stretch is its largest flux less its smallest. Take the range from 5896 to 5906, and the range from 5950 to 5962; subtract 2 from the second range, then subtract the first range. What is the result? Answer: -2.03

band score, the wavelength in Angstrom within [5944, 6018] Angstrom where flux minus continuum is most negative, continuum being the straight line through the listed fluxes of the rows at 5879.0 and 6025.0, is 5945.0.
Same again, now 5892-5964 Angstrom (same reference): 5945.0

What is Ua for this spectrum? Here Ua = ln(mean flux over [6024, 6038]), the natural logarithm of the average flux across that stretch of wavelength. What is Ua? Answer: 1.75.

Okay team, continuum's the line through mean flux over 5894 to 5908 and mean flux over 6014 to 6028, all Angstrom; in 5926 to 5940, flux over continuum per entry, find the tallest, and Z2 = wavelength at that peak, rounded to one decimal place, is 5927.0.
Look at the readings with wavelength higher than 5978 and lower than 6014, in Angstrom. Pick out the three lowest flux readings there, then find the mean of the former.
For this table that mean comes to 5.80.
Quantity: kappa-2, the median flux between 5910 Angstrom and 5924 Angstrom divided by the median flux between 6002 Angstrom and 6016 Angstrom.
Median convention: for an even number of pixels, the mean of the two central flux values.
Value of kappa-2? 1.03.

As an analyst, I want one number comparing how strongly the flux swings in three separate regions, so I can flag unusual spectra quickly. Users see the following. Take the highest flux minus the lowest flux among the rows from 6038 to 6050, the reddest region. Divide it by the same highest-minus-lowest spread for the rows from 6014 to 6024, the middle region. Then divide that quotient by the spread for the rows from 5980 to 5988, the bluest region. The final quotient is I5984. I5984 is 20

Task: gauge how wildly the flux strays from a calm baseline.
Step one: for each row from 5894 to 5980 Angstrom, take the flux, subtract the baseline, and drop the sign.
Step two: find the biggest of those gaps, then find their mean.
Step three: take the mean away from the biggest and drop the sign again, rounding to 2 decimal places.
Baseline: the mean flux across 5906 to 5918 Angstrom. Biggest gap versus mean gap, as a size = 0.12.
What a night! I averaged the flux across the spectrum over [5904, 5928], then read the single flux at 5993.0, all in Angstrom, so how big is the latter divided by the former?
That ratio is 0.947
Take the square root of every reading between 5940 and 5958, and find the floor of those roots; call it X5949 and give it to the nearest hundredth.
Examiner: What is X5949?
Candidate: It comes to 2.43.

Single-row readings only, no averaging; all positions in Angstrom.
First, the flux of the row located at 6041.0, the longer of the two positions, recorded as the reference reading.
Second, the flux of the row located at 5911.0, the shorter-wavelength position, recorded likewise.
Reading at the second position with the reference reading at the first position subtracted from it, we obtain 0.31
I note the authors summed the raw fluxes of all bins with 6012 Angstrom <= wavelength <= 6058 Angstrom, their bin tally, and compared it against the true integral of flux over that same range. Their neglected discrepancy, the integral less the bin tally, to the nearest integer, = 132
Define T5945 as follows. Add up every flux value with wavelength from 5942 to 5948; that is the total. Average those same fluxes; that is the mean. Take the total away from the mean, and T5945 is -11.82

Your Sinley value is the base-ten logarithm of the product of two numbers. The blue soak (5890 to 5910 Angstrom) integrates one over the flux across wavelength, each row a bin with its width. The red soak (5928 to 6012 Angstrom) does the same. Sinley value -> 1.65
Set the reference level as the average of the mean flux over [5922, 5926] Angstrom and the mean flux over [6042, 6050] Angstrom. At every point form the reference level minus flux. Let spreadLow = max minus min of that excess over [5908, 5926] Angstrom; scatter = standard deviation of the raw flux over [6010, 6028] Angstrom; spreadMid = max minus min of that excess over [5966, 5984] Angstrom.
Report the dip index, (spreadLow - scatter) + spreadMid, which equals 0.31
